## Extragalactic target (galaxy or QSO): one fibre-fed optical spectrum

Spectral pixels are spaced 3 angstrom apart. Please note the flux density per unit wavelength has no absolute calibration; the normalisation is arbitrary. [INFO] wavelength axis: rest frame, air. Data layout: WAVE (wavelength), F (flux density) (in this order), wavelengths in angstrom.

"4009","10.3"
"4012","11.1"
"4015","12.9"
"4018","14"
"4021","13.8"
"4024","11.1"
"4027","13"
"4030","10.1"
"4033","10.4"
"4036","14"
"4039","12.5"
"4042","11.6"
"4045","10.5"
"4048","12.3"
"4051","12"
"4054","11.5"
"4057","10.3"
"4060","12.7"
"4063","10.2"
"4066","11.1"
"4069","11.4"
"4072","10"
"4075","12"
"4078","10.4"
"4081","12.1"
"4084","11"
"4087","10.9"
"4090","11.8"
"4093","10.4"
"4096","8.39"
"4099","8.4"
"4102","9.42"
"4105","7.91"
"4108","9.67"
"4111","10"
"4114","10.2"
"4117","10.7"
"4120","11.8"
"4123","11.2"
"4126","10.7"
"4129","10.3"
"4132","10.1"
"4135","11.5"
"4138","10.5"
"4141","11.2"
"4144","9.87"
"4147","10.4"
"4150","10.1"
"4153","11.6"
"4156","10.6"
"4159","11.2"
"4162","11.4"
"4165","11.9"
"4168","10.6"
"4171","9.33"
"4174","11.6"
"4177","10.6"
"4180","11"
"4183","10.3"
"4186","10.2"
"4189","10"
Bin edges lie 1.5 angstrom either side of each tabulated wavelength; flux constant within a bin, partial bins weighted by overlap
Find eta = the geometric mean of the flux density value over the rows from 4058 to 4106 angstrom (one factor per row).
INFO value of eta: 10.4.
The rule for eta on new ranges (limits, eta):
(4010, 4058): 11.9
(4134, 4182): 10.8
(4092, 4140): 10.0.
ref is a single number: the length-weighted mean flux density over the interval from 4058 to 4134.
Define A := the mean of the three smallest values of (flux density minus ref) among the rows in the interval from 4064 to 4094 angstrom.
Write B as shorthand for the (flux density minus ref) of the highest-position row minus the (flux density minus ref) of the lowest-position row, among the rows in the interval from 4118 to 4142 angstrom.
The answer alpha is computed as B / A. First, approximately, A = -0.3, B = -0.6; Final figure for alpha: 2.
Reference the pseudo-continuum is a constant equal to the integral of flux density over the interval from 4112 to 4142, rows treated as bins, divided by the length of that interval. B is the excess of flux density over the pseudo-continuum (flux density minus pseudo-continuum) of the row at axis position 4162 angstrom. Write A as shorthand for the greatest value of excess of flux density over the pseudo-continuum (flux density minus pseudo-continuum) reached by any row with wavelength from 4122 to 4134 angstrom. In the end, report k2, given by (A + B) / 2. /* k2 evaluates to 0.50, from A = 0.4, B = 0.6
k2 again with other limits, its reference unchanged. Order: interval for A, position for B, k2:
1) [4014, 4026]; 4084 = 1.70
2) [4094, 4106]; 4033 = -0.89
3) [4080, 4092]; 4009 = 0.40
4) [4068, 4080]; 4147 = 0.40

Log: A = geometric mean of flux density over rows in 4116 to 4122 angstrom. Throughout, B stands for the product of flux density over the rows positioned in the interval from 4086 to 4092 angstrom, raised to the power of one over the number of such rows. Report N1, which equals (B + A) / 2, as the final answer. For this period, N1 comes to 11.3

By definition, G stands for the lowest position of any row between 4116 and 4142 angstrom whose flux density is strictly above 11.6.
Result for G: 4120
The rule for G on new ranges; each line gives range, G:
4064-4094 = 4075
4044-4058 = 4048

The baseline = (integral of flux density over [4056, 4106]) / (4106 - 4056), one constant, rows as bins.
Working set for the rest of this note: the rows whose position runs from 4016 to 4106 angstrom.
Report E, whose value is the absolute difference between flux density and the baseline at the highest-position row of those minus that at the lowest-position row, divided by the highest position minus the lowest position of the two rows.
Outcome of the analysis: -0.01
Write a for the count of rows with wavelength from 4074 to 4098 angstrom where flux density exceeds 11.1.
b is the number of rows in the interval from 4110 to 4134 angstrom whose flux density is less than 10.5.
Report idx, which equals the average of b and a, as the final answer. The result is 3.50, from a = 3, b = 4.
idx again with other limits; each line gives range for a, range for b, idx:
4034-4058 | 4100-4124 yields 5.50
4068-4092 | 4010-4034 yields 3.00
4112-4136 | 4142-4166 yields 3.00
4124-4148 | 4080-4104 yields 3.00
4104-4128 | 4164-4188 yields 2.50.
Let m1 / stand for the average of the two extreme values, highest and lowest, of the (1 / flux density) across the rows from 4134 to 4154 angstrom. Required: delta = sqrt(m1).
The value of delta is 0.306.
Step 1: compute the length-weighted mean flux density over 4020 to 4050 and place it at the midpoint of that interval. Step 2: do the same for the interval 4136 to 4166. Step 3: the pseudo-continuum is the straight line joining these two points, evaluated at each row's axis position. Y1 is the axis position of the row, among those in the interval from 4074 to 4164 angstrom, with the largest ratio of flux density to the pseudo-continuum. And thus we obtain 4153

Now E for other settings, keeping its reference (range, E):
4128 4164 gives 0.02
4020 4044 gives -0.10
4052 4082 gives 0.02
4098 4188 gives -0.02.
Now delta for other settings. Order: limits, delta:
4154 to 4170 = 0.299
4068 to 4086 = 0.302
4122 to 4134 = 0.307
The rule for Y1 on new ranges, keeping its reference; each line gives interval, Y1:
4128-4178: 4165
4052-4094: 4060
